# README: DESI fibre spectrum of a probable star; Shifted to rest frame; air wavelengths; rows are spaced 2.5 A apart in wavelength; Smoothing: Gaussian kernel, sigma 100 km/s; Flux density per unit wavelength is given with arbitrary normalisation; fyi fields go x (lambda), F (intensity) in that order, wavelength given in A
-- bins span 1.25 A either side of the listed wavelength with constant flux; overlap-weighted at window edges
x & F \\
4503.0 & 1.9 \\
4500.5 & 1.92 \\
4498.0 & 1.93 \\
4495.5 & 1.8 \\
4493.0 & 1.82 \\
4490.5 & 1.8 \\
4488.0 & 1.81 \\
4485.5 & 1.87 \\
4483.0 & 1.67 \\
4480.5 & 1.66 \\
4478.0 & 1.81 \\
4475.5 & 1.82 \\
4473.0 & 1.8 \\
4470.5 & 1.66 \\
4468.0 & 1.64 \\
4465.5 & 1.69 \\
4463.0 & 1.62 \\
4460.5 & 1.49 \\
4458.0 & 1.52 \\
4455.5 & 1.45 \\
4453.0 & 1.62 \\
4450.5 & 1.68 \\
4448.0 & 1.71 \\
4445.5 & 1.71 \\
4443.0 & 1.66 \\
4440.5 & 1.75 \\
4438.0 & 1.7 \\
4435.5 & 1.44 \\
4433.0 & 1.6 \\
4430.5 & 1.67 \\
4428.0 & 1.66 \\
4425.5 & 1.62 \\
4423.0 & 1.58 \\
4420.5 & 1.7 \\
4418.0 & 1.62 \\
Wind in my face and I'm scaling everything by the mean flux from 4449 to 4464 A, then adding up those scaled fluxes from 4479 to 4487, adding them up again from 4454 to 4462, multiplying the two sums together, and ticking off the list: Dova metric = 9.5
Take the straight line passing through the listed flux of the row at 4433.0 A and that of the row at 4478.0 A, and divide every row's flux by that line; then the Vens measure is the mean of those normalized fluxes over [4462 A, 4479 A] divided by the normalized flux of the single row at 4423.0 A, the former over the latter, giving 0.952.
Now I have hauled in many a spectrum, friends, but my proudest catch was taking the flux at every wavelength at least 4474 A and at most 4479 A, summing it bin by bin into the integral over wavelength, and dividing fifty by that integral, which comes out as 5.51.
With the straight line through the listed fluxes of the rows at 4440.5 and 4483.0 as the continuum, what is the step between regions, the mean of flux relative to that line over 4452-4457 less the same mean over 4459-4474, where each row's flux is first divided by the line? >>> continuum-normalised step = -0.080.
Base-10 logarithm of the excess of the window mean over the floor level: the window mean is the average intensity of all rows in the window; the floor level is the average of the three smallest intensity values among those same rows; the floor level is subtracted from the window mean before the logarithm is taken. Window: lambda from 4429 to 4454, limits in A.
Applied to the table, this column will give -1.00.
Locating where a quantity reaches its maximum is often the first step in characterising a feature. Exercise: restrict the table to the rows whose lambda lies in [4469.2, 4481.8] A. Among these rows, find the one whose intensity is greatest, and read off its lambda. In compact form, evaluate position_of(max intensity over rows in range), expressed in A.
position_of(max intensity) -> 4475.5 A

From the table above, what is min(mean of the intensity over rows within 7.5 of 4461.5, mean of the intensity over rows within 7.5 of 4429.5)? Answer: 1.57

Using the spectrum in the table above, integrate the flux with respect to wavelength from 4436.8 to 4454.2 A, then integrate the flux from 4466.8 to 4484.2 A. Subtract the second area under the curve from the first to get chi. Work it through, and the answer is -0.6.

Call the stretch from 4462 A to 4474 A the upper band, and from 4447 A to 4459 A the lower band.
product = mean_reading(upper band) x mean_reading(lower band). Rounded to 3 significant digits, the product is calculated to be 2.68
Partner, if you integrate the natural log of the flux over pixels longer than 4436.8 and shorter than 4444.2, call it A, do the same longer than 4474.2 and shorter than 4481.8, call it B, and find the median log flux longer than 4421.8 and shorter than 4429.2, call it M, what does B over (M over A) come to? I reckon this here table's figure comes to 35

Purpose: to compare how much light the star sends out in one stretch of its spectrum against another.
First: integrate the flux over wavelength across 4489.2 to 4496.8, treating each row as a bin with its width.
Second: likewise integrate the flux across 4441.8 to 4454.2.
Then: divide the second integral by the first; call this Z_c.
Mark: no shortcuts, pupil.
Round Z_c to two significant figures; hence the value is 1.5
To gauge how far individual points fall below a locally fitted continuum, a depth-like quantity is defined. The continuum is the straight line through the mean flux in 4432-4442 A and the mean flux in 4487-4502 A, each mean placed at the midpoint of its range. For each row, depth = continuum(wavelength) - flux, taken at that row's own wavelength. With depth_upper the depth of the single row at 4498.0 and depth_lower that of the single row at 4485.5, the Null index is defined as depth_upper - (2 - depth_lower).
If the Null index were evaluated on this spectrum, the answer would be -2.13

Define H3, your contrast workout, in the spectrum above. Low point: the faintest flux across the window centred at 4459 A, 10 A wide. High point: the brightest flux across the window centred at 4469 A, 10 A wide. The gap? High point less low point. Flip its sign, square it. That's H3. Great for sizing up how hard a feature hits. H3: 0.12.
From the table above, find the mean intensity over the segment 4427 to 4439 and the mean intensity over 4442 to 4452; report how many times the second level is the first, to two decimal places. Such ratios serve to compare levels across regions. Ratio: 1.05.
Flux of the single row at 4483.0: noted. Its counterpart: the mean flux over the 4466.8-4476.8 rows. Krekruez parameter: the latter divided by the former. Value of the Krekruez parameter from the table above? 1.04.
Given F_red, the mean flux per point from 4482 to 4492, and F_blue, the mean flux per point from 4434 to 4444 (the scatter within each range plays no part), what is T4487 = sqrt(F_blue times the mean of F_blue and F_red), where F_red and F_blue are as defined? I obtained 1.67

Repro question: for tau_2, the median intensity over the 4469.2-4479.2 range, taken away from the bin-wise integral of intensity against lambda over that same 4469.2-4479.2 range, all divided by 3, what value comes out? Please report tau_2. 5.3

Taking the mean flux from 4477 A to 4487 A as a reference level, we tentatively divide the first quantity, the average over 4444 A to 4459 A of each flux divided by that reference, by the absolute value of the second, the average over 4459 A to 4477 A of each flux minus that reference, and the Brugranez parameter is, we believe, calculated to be 12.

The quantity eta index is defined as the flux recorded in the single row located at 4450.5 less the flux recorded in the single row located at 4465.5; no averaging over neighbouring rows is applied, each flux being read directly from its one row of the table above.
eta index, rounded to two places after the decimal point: -0.01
